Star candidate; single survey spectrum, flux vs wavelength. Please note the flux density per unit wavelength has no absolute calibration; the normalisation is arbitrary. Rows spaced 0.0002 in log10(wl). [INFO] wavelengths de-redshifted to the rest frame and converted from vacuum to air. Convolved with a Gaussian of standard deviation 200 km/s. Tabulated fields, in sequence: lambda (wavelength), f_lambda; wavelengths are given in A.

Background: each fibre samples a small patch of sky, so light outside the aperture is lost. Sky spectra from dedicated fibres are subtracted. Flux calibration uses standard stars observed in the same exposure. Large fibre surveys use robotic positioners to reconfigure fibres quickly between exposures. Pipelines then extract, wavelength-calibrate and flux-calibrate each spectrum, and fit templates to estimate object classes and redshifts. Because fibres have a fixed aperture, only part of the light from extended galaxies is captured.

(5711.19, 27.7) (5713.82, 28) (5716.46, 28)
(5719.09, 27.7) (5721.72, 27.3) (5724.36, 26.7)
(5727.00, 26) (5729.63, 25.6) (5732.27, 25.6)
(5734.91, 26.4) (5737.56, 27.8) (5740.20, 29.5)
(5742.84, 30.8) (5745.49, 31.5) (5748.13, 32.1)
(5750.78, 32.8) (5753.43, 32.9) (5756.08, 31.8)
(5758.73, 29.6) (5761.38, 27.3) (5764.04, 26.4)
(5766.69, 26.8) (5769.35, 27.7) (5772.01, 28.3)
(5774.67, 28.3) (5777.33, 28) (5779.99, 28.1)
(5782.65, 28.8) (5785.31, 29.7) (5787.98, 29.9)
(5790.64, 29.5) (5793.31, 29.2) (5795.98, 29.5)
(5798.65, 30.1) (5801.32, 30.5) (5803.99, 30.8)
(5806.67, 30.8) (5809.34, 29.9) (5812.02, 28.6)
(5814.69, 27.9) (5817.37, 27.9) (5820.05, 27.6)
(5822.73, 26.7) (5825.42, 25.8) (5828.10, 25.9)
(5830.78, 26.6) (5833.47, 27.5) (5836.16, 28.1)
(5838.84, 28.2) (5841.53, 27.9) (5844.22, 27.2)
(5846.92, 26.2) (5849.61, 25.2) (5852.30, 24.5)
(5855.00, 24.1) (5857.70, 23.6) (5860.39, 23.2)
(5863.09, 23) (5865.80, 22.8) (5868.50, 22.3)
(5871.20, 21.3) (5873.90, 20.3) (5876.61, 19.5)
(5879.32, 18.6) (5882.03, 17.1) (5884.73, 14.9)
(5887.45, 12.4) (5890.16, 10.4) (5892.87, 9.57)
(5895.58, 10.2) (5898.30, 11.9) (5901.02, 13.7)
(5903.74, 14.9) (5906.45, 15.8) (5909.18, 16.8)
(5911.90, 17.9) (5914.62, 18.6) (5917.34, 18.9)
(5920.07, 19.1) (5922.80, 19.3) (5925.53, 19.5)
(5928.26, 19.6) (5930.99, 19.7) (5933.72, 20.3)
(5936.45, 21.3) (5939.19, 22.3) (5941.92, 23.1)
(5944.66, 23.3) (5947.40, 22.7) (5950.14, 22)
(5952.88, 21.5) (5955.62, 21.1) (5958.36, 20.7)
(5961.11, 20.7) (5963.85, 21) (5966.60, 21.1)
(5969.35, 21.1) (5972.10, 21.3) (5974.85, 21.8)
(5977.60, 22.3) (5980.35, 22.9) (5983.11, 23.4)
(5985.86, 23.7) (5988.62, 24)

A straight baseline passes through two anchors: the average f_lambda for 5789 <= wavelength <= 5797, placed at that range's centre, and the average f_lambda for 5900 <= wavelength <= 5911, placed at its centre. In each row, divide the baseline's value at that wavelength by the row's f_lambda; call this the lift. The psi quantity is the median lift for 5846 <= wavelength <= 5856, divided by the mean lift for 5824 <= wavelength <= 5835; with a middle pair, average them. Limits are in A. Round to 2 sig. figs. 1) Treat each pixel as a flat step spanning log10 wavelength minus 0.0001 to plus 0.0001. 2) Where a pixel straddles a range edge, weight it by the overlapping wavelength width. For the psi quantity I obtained 0.95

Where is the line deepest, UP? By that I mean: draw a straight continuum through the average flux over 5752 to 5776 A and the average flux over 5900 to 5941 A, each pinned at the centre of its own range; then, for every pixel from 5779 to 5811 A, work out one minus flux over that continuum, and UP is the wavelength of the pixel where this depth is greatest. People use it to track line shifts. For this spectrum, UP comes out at 5779.99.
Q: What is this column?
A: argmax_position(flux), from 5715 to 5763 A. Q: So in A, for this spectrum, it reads 5753.43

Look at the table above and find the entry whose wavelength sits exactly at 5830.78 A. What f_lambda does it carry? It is 26.6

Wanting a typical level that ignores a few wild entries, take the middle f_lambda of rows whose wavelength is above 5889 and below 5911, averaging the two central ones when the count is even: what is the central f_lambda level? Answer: 12.8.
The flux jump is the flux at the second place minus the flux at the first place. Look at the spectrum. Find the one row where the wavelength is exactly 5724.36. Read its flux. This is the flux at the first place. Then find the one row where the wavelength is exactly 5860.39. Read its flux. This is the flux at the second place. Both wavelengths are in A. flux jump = -3.5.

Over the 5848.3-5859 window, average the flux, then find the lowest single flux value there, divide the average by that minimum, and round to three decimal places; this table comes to 1.032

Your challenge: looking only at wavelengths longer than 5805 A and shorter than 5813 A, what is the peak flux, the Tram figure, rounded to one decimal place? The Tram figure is 30.8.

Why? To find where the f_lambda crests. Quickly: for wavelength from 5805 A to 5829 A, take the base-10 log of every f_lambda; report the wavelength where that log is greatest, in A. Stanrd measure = 5806.67 A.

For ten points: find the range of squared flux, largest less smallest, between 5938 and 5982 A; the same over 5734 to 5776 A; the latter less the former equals 271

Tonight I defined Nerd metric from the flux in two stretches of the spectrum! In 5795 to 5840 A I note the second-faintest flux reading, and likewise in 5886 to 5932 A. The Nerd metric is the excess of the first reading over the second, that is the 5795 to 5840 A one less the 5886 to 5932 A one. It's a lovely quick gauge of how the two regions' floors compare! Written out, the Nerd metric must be 16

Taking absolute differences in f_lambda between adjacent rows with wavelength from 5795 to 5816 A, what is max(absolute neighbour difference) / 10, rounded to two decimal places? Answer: 0.13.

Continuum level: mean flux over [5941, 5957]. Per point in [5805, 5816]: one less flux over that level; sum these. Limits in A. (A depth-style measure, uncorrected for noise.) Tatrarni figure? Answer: -1.3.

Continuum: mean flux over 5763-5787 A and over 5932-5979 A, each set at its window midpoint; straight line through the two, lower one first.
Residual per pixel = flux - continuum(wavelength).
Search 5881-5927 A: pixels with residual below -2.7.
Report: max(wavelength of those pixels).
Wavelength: 5925.53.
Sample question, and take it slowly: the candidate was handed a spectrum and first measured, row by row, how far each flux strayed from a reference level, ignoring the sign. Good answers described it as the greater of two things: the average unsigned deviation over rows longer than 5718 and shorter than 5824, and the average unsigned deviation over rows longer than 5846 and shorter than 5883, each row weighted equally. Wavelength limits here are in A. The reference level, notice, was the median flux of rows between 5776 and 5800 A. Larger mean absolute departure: 7.2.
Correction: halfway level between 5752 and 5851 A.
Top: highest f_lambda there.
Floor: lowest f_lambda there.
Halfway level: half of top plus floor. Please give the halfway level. 29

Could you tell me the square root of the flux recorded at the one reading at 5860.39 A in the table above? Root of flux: 4.82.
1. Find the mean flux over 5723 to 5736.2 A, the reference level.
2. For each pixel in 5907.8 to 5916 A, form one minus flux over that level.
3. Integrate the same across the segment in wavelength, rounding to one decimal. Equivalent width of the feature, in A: 2.6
